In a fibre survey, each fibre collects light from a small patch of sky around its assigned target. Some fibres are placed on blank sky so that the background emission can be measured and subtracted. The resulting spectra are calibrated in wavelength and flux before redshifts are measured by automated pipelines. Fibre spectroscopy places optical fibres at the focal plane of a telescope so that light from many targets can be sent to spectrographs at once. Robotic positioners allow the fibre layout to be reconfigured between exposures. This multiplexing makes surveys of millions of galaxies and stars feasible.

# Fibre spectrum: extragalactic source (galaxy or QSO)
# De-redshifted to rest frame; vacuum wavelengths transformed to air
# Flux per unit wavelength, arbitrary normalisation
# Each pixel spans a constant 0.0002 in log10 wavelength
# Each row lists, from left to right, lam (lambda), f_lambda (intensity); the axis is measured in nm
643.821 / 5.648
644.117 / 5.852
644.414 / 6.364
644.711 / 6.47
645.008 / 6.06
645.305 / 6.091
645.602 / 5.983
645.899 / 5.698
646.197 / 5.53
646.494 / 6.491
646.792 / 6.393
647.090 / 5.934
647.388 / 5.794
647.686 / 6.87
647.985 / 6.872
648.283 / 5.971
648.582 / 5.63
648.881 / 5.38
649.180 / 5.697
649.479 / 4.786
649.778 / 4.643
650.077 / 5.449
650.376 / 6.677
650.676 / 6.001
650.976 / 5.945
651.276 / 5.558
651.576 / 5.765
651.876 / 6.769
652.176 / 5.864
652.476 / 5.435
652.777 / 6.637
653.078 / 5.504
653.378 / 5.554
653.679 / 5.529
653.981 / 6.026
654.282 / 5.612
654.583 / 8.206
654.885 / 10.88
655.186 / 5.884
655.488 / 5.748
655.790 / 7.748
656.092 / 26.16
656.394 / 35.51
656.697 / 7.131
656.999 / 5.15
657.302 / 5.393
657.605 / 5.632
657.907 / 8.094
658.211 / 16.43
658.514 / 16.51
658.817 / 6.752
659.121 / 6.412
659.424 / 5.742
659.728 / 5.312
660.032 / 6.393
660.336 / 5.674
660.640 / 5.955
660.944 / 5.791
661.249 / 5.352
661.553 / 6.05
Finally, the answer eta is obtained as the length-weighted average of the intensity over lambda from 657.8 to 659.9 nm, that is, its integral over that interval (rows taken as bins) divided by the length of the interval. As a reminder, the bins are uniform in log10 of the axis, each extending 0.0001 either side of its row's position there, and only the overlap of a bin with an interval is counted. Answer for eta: 9.31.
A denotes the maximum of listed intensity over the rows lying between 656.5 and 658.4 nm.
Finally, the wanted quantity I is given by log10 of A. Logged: 1.22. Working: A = 16.43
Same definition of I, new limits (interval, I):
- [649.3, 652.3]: 0.83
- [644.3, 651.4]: 0.84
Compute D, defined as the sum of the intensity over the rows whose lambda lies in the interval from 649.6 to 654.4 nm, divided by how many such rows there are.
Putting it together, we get 5.8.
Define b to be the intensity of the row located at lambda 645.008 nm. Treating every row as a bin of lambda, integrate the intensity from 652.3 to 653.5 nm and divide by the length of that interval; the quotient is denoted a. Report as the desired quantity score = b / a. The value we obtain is 1.05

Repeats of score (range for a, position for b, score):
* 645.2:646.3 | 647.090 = 1.02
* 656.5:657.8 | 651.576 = 0.83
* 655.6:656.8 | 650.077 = 0.28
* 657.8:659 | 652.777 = 0.56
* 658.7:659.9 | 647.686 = 1.14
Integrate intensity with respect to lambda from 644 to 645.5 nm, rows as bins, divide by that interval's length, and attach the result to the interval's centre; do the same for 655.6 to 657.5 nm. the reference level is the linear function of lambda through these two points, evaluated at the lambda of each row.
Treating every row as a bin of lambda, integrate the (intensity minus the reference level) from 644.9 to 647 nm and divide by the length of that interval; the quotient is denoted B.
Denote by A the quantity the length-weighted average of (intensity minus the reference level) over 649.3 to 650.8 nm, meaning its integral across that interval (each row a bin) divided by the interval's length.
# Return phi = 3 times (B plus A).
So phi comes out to -16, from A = -4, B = -0.9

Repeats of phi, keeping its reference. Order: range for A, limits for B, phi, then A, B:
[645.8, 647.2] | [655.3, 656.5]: 8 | -1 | 4.1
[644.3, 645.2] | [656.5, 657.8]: -22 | 0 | -7.6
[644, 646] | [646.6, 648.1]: -5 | 0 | -1.6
